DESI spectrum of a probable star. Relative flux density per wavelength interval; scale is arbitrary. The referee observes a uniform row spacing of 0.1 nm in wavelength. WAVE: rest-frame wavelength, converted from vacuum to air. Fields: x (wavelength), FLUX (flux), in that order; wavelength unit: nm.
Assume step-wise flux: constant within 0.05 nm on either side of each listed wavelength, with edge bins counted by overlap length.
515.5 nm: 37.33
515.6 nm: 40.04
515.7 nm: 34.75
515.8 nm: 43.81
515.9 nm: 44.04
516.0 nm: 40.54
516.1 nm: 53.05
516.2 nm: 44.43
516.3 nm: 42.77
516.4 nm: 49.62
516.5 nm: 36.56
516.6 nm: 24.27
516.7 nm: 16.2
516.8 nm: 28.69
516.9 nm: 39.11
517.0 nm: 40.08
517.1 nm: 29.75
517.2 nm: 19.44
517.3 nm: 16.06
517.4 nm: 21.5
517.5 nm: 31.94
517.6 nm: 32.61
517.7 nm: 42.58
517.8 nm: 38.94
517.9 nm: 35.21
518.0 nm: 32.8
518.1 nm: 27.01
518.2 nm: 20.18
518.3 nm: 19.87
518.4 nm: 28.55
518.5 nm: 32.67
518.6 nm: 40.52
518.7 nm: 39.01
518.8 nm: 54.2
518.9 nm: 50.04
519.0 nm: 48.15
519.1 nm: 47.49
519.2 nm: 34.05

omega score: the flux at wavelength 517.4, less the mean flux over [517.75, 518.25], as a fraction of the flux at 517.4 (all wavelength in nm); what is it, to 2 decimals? -0.43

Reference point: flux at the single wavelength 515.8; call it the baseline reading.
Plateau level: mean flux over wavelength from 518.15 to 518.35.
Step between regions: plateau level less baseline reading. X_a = -24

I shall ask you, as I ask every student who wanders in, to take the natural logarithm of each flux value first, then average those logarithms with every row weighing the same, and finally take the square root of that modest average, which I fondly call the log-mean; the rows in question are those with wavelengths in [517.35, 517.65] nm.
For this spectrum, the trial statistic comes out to 1.83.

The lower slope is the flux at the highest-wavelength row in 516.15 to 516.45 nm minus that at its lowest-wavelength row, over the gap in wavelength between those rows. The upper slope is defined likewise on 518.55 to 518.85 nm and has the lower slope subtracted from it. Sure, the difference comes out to 42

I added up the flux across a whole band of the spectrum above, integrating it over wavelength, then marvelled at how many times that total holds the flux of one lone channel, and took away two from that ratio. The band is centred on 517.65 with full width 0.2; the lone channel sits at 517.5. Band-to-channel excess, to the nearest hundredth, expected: -1.76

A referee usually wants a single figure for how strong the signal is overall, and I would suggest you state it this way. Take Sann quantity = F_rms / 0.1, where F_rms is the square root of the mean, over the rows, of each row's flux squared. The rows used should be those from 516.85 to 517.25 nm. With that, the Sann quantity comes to 332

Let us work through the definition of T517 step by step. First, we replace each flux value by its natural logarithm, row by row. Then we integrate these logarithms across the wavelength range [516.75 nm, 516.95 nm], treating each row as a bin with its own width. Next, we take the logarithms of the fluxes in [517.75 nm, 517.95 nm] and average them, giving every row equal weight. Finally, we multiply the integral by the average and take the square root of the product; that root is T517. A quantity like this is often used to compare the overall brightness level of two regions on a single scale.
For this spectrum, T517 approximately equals 1.59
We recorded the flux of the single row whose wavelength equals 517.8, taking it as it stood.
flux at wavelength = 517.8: 38.94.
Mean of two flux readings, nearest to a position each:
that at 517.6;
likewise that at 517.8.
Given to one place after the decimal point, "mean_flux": 35.8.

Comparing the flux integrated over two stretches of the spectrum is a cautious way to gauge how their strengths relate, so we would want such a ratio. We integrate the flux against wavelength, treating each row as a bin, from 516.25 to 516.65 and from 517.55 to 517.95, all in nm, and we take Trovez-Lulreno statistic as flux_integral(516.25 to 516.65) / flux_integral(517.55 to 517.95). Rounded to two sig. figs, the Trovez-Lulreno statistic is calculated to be 1.0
